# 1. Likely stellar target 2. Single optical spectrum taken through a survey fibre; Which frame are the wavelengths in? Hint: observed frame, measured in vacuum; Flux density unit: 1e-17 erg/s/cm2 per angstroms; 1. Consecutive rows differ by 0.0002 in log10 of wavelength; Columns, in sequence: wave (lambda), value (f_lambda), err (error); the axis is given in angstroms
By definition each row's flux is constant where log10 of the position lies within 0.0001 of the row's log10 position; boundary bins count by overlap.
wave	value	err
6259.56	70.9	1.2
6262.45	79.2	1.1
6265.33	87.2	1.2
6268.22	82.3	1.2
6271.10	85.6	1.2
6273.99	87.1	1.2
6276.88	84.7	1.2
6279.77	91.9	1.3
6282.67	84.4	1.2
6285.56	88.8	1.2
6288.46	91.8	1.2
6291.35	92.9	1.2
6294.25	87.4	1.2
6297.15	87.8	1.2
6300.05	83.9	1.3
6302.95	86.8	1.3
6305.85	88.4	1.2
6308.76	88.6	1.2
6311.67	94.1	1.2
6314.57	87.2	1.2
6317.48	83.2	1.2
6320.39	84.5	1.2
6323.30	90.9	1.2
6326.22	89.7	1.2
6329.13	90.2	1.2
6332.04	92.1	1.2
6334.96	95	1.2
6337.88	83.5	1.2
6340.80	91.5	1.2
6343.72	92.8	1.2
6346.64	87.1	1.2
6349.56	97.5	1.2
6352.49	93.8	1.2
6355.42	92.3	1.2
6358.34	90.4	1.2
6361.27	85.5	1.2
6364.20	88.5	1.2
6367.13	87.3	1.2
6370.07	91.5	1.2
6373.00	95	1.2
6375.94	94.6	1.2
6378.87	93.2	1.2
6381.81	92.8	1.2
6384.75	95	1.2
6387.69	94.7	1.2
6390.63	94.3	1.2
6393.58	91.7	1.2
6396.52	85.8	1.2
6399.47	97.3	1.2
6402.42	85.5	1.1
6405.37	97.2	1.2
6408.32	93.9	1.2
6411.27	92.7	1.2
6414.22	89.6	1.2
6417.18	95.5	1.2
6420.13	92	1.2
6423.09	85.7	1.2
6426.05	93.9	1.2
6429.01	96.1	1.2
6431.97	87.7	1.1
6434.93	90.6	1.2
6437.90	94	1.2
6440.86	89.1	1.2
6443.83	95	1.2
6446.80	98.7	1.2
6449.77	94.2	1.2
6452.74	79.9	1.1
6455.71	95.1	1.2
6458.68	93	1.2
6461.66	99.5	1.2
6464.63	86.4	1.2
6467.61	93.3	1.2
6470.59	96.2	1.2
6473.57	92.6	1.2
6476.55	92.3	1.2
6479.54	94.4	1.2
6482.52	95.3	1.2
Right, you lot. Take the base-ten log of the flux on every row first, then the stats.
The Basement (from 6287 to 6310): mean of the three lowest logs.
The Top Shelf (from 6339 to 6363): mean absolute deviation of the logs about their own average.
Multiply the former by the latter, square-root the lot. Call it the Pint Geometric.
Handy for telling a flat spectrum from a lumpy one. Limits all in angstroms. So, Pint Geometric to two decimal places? 0.16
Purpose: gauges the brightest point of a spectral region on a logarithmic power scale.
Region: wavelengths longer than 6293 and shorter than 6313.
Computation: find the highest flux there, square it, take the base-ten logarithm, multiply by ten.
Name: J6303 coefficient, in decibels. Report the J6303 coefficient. 39.5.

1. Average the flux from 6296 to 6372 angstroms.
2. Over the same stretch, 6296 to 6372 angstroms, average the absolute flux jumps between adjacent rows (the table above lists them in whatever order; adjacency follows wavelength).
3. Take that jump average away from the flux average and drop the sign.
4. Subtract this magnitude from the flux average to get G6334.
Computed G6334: 3.9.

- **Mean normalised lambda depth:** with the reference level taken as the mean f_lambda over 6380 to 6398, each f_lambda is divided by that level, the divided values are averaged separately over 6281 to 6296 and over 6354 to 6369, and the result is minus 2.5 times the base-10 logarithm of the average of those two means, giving 0.041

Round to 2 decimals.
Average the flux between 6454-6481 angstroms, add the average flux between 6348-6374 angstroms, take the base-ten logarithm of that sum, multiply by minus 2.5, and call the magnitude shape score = -5.67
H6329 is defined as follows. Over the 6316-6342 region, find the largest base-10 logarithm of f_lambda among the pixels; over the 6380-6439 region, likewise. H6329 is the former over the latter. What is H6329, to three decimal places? 0.995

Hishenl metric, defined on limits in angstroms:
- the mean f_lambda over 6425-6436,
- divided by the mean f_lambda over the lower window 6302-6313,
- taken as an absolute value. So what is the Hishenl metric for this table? 1.03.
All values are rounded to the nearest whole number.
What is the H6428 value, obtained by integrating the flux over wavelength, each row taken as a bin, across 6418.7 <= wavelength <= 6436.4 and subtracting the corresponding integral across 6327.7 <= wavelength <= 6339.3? 564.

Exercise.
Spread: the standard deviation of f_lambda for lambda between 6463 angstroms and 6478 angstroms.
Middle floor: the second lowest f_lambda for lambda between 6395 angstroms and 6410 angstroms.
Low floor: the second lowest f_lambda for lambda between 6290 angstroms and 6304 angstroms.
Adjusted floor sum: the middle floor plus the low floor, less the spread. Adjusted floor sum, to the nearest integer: 169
